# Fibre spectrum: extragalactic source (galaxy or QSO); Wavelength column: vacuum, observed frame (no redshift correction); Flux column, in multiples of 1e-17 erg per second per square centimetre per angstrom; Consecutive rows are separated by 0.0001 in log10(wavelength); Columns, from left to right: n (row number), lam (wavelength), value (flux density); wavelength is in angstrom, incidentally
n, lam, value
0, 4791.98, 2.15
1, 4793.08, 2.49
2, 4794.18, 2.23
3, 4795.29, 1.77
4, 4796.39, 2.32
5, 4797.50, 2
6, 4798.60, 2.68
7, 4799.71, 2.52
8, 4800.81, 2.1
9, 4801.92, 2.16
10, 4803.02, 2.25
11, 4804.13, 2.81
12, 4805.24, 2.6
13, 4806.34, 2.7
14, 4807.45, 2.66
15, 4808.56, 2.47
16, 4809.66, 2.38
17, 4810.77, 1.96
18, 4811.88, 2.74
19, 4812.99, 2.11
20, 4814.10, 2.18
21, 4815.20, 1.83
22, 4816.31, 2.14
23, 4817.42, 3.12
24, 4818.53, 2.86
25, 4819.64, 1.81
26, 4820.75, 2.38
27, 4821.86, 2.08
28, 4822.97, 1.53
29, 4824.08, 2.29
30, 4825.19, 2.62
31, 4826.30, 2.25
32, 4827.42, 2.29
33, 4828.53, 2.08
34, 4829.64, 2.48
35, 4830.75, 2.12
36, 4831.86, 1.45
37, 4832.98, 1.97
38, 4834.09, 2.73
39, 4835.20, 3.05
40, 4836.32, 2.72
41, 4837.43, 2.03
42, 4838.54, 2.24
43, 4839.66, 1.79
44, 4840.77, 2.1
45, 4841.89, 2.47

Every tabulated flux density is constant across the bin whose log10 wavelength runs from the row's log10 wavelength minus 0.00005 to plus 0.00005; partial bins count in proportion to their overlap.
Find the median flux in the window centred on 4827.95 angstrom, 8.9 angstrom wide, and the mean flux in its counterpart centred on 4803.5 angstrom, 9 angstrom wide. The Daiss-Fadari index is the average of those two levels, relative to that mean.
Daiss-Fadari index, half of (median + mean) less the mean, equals -0.10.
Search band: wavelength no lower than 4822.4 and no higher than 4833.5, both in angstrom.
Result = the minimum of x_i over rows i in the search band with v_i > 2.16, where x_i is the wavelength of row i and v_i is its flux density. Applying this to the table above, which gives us 4824.08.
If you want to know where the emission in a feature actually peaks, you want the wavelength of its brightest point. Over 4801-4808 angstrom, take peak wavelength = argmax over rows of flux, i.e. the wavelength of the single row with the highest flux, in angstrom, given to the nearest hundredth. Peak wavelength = 4804.13 angstrom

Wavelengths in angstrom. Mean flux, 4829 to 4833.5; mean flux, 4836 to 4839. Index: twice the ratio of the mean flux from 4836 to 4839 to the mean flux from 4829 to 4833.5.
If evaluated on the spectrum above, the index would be 2.3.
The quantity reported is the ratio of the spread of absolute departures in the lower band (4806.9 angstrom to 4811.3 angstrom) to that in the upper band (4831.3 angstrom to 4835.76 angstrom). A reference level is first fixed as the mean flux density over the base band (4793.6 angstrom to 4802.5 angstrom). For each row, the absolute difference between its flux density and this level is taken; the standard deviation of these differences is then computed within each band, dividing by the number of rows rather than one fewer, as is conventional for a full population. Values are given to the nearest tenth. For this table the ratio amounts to 0.4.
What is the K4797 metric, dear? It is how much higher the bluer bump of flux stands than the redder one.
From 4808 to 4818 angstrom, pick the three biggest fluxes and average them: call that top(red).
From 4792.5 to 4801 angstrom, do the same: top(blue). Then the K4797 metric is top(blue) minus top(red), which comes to -0.21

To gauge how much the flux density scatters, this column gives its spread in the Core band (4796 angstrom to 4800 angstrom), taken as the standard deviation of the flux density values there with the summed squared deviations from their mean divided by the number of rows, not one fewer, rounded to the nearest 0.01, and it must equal 0.25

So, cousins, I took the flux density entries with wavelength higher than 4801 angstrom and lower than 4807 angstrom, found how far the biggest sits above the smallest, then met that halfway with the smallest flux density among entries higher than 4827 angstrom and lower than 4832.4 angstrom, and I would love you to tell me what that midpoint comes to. 1.05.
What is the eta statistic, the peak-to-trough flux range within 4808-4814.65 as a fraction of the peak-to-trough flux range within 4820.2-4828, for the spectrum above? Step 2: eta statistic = 0.72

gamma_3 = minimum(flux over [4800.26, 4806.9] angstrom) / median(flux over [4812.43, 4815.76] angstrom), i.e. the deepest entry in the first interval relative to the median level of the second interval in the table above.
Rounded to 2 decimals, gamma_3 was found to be 1.00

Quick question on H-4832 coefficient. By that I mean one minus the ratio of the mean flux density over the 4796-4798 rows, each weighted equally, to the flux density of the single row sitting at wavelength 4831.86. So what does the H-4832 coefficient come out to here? -0.5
